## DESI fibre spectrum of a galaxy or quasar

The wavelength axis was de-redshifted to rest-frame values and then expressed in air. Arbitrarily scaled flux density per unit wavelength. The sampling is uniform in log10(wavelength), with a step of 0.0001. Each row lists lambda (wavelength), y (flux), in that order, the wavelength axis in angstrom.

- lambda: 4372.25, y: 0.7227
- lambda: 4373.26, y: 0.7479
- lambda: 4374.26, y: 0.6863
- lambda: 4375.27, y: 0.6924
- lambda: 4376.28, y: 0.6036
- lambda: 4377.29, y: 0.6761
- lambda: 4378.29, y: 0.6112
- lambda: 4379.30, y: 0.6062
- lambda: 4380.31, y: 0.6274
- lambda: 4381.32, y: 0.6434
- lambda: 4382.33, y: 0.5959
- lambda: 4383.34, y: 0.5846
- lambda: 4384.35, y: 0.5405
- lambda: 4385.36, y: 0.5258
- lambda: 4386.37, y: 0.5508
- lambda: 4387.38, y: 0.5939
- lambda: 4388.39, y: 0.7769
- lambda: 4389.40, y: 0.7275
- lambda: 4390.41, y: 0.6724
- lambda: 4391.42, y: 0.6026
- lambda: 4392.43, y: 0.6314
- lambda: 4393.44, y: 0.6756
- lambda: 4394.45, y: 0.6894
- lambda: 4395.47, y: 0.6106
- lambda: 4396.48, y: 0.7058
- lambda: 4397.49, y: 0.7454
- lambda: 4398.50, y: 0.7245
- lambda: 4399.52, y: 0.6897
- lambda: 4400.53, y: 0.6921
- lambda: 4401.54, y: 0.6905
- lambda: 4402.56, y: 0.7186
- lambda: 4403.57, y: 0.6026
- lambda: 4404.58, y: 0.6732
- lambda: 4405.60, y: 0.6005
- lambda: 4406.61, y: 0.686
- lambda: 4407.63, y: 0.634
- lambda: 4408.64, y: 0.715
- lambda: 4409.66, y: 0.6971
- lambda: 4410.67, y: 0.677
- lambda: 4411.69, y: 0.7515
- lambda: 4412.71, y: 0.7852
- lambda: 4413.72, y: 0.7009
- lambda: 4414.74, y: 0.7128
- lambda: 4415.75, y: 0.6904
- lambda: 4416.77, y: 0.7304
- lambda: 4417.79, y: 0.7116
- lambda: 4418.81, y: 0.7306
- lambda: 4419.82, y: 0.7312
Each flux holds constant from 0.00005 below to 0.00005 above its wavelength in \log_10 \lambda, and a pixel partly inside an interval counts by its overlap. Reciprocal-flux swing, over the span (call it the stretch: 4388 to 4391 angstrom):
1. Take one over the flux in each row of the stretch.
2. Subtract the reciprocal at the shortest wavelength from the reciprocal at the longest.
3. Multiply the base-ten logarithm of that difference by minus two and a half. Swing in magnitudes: 1.7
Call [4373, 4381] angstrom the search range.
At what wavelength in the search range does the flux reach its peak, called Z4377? 4373.26 angstrom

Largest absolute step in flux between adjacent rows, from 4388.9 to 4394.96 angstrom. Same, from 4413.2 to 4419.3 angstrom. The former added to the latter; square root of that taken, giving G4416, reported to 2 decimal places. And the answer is 0.33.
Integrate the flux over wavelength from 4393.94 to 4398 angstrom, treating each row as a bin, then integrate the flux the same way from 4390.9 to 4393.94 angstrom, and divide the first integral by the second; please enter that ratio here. 1.44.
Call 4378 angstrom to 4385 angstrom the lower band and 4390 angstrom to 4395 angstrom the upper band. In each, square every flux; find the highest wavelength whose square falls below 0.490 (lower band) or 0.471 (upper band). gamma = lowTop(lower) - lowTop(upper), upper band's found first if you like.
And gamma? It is -9.1 angstrom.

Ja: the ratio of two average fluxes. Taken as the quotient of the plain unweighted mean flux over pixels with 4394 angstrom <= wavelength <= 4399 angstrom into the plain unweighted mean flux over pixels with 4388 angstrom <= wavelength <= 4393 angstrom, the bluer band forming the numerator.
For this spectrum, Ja 0.98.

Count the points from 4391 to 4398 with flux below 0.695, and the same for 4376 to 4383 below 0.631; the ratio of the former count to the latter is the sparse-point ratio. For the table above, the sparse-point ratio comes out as 1.00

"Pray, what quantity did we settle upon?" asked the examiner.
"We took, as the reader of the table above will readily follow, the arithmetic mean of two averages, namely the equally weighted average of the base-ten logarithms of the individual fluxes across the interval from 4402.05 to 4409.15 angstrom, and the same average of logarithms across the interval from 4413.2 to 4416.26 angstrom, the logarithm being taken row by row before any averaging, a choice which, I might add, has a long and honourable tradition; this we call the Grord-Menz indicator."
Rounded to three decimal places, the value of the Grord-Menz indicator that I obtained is -0.167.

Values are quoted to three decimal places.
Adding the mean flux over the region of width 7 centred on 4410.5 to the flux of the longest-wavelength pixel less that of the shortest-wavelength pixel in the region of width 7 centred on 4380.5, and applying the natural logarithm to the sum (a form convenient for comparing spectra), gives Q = -0.483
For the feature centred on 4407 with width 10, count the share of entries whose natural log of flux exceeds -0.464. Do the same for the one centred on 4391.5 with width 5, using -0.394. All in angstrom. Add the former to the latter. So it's 1.2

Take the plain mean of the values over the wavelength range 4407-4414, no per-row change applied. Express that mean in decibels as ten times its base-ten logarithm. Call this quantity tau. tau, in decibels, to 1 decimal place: -1.5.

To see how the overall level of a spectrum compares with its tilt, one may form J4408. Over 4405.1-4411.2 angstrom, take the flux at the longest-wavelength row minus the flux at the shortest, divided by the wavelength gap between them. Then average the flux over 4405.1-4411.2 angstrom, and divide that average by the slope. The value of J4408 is 44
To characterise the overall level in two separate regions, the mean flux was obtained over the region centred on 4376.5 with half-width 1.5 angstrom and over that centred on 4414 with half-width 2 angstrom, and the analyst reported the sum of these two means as 1.38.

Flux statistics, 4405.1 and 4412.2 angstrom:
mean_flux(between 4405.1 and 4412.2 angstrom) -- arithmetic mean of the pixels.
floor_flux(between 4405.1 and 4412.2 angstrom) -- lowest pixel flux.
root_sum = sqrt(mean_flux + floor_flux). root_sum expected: 1.13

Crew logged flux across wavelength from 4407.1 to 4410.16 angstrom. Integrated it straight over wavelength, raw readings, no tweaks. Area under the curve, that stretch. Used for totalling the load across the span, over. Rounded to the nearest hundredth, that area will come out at 2.08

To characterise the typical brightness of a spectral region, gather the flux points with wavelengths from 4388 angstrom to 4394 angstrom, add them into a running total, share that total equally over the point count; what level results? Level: 0.68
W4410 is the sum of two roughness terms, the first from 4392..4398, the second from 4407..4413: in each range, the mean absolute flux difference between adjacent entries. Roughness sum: 0.10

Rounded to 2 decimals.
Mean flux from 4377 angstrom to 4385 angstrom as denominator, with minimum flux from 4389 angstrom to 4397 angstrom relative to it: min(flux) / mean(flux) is 0.99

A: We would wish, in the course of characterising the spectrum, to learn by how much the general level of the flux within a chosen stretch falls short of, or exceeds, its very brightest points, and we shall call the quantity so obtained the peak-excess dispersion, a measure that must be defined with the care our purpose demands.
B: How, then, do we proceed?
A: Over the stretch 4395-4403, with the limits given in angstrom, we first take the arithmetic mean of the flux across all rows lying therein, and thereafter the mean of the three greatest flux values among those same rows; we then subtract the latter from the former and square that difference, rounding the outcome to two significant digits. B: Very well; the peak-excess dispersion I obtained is 0.0010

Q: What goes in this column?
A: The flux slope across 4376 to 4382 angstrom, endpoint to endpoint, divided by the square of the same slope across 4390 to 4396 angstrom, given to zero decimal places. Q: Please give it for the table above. 53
